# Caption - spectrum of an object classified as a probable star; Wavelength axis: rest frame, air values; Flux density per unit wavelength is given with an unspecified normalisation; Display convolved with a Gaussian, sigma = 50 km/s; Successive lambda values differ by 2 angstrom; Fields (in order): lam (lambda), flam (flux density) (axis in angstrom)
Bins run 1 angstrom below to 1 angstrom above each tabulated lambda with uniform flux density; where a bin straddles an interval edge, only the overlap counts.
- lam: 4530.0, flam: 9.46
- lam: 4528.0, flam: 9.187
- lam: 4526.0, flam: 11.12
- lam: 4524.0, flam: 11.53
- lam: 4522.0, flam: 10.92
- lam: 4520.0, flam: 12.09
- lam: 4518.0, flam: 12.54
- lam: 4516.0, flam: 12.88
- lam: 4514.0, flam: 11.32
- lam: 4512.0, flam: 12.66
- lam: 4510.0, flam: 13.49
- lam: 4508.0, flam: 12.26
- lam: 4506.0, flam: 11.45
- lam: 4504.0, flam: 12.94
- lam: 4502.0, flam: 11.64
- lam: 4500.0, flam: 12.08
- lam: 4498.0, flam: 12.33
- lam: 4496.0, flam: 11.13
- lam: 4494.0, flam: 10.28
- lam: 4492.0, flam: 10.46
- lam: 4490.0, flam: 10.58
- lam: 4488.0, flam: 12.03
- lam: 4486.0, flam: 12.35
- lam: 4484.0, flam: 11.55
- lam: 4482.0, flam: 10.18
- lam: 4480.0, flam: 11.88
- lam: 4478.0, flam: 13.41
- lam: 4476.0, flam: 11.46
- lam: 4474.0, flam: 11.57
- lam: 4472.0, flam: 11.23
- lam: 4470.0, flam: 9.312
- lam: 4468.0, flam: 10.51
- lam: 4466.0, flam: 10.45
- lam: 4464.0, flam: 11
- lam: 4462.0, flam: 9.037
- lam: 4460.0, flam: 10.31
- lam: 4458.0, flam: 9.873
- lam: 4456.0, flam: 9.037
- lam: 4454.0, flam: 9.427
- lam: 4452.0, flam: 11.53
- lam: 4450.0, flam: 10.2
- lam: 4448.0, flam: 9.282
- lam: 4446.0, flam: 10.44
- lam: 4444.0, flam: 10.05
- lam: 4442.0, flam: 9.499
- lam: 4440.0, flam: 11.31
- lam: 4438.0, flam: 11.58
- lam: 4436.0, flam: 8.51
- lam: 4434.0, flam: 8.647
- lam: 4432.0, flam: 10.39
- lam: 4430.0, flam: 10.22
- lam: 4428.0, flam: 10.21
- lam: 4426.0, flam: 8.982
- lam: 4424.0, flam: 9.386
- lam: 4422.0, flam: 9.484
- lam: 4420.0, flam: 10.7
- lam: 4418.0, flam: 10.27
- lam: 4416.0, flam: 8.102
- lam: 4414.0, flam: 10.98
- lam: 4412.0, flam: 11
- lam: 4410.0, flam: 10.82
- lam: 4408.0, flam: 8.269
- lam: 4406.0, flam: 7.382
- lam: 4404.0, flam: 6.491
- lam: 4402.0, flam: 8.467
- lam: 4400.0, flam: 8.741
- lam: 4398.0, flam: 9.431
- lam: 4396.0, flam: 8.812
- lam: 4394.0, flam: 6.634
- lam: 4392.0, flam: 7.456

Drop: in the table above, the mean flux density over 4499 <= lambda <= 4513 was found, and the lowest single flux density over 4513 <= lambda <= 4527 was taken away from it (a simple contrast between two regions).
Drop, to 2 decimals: 1.44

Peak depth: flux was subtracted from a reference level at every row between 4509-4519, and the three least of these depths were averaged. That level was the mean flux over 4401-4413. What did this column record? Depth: -4.3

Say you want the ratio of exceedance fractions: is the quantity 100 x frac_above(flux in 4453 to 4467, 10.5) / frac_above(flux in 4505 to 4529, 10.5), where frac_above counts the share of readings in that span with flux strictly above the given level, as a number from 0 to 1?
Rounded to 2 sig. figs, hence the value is 16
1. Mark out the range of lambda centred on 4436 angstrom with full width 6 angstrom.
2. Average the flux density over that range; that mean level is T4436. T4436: 10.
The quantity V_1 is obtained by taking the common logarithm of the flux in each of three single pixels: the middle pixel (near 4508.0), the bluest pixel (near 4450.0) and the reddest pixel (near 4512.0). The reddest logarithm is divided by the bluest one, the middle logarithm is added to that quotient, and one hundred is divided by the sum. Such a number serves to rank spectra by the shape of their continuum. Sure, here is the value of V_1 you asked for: 45.8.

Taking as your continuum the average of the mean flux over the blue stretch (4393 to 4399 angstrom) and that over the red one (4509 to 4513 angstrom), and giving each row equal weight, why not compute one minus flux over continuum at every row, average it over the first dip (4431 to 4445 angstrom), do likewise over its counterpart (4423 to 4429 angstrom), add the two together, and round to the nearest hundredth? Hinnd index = 0.17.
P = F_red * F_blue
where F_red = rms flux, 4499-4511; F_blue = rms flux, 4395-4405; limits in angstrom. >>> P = 104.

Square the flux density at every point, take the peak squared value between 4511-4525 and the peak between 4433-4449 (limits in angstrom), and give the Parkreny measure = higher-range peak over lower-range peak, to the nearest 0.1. 1.2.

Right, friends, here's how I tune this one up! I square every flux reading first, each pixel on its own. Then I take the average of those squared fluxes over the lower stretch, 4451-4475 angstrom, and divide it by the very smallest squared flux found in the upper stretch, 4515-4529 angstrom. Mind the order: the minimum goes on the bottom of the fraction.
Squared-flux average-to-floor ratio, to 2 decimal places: 1.26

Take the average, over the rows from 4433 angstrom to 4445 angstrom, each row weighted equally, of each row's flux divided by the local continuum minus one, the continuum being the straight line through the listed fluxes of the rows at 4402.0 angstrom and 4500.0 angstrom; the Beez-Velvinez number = 0.010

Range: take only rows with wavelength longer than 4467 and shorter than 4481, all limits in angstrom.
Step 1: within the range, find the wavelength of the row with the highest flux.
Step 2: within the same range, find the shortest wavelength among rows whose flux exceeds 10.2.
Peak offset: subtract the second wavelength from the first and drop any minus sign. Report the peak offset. 10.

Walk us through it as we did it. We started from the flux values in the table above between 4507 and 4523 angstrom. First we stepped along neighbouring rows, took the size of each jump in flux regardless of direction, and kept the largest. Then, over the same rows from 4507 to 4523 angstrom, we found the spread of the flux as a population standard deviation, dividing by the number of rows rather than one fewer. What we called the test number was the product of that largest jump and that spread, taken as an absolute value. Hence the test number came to 1.2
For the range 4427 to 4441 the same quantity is 3.4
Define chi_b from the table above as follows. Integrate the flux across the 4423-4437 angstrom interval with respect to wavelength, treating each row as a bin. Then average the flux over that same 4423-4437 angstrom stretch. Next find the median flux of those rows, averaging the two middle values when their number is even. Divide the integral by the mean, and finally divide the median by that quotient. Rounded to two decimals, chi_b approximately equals 0.67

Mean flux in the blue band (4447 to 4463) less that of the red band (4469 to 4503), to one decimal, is -1.5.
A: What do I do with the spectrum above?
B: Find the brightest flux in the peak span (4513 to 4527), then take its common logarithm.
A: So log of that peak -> 1.11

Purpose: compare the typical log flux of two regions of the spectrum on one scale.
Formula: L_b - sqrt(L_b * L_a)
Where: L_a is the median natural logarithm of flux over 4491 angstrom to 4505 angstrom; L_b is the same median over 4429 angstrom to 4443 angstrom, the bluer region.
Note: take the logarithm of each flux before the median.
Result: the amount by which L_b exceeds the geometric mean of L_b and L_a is -0.064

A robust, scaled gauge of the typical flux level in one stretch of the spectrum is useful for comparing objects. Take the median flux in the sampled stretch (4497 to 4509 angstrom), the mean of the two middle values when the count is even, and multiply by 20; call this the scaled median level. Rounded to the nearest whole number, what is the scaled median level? 243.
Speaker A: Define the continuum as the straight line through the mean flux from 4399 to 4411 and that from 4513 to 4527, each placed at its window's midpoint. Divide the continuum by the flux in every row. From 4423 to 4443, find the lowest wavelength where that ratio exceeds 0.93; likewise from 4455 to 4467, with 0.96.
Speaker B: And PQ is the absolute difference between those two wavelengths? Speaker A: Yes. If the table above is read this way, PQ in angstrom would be 32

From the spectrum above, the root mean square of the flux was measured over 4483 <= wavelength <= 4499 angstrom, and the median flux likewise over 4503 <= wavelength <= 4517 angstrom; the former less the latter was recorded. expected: -1.3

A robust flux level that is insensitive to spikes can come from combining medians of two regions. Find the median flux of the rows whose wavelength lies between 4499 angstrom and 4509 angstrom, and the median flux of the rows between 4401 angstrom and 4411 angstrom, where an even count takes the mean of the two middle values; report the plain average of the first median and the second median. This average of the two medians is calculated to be 10.2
